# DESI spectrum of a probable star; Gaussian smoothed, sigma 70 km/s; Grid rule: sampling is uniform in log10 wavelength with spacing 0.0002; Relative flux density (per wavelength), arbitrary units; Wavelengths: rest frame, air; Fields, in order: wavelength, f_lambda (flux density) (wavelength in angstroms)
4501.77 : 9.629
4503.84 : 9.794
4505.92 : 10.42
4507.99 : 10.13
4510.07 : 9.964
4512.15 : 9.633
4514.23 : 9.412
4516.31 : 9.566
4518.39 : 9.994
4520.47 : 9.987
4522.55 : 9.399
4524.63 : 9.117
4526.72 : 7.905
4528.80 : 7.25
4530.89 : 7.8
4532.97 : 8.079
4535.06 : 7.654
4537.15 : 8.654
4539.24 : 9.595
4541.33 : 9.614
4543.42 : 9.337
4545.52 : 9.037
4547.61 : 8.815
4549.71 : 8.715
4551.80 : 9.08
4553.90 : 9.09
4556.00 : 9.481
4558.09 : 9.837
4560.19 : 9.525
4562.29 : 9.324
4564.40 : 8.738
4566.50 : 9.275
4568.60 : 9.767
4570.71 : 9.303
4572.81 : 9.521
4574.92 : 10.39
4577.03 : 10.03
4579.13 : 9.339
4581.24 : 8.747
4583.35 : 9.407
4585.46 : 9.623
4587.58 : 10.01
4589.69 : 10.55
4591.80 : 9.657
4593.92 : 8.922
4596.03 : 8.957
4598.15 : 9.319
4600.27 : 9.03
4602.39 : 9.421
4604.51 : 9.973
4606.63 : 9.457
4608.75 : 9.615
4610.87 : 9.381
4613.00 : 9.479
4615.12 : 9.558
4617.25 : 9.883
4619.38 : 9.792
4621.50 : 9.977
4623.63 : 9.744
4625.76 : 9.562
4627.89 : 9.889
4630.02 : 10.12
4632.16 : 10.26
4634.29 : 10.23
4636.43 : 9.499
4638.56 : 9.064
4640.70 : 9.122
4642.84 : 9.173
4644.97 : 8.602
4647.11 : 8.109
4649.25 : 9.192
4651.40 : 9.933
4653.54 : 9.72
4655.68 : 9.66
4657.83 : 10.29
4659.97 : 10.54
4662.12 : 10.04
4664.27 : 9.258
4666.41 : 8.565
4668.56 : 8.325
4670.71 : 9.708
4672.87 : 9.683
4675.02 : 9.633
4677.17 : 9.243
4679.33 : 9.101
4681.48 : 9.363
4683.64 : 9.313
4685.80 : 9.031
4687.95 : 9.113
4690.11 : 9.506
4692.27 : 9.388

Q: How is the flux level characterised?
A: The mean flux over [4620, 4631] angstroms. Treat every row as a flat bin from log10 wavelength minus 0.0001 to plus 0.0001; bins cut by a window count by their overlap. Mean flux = 9.86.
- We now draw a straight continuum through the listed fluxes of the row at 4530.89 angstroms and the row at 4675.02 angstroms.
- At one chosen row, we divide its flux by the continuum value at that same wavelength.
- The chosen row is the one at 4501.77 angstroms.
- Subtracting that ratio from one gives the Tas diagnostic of -0.30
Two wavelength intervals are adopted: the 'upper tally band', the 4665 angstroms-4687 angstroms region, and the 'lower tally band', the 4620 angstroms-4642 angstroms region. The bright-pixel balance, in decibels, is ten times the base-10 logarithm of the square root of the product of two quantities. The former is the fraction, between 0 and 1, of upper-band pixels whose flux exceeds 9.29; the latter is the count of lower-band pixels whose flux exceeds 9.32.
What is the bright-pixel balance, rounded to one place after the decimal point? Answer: 3.0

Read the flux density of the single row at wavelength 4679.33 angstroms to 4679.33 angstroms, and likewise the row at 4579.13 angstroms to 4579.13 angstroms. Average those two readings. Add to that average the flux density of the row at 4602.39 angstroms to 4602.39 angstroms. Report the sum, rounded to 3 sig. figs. 18.6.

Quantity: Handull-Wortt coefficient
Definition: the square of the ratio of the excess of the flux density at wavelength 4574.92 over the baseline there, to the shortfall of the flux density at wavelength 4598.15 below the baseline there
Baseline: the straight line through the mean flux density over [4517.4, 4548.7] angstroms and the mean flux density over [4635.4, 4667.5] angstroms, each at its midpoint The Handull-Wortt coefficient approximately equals 52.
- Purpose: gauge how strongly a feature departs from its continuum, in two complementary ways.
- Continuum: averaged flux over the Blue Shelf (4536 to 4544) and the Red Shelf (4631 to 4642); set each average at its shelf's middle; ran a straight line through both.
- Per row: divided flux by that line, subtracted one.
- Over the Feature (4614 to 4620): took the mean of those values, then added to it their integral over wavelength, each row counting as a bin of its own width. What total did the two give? 0.14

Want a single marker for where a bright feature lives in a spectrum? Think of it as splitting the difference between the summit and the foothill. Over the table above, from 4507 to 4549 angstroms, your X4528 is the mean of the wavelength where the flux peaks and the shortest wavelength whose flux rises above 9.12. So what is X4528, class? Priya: 4508.0 angstroms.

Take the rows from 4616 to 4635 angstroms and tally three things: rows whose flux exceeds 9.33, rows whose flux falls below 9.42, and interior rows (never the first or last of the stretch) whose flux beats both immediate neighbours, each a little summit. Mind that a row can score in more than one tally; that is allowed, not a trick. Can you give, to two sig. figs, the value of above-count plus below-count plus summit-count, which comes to 11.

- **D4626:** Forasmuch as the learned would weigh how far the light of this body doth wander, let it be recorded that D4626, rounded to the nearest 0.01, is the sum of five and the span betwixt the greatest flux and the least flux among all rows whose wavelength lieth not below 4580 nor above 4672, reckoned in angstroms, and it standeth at 7.44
